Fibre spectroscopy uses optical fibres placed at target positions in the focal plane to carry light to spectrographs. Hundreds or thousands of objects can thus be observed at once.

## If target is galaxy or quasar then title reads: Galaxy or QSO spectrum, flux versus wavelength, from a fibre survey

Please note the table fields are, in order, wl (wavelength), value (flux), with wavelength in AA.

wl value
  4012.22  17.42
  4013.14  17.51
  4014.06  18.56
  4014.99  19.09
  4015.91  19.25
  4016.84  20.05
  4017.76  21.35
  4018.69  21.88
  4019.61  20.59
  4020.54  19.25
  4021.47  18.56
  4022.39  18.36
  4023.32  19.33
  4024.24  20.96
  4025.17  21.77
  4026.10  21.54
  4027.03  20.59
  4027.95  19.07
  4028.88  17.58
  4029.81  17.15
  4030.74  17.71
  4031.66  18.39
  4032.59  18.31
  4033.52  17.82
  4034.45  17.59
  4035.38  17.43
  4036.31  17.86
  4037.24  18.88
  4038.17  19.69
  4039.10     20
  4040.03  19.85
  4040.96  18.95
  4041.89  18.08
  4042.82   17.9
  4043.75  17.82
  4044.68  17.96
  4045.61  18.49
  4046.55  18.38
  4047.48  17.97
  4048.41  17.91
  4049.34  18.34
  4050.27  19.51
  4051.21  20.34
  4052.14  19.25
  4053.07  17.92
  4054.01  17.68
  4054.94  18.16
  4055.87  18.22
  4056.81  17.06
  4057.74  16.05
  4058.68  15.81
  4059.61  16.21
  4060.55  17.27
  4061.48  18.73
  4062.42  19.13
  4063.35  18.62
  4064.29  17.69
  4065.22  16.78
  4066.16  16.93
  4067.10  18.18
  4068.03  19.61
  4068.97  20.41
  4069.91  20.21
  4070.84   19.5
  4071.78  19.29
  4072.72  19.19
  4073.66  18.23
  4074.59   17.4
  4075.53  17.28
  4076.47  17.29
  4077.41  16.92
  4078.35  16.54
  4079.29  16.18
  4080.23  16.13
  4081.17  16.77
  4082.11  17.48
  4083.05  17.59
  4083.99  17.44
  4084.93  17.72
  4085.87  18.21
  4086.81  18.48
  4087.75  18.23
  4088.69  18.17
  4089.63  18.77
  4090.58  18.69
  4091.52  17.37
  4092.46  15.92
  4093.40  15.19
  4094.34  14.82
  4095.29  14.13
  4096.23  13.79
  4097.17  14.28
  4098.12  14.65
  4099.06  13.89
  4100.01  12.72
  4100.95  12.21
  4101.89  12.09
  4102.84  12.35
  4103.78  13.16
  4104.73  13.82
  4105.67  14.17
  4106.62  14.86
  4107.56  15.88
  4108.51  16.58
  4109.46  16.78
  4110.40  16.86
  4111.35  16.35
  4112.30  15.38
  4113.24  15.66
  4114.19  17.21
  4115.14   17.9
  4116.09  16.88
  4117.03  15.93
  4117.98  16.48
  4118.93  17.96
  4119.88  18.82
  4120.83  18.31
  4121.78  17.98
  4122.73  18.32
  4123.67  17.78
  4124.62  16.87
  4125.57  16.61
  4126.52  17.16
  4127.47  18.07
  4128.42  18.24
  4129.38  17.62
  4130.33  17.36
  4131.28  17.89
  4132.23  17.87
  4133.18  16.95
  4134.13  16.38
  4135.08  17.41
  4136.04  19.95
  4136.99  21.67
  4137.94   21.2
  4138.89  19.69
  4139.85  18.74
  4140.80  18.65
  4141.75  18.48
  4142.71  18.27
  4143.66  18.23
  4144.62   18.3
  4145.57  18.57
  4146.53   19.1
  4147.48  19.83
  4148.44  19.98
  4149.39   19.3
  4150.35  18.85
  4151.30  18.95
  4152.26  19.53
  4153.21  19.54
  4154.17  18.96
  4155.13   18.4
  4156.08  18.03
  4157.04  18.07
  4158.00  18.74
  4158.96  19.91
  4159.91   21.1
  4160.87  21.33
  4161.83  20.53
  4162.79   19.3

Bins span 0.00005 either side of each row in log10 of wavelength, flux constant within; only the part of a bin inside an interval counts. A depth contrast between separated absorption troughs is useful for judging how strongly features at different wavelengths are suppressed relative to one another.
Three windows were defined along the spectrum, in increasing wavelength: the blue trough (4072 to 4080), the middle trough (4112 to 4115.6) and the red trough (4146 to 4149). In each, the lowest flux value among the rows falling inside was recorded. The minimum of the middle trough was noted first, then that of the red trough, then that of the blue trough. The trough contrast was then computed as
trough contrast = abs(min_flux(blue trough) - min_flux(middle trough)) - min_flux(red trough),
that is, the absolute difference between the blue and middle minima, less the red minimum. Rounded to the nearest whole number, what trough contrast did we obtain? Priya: -18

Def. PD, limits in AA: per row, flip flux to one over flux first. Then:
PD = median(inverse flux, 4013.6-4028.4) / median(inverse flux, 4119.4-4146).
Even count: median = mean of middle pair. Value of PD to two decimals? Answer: 0.93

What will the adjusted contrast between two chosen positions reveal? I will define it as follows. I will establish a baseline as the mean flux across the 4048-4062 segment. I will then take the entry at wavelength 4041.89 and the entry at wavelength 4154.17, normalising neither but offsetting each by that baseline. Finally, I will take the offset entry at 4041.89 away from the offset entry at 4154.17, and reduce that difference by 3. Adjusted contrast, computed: -2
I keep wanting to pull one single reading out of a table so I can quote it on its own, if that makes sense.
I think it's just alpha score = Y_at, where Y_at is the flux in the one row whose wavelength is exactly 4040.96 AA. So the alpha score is 18.95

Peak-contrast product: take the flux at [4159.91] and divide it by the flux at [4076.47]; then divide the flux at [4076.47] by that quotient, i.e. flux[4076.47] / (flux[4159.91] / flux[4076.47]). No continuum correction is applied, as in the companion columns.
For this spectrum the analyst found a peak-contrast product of 14.2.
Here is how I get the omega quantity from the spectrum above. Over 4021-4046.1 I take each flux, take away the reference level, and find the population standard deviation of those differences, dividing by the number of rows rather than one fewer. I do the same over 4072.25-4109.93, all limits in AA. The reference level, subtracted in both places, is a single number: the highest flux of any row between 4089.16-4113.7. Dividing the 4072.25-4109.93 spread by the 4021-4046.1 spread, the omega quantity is 1.6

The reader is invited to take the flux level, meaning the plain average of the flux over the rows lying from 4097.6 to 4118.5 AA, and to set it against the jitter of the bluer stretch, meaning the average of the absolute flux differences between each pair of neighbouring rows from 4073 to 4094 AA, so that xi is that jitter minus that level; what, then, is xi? -14.6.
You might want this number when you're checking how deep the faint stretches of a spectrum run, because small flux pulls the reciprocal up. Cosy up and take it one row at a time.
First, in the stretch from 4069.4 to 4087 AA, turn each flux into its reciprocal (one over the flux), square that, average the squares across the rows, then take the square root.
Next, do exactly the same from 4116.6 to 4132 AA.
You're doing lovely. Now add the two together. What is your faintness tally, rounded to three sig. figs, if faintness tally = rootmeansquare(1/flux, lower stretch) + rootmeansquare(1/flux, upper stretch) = 0.114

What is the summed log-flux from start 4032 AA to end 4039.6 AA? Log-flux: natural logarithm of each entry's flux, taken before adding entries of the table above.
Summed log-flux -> 23.3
